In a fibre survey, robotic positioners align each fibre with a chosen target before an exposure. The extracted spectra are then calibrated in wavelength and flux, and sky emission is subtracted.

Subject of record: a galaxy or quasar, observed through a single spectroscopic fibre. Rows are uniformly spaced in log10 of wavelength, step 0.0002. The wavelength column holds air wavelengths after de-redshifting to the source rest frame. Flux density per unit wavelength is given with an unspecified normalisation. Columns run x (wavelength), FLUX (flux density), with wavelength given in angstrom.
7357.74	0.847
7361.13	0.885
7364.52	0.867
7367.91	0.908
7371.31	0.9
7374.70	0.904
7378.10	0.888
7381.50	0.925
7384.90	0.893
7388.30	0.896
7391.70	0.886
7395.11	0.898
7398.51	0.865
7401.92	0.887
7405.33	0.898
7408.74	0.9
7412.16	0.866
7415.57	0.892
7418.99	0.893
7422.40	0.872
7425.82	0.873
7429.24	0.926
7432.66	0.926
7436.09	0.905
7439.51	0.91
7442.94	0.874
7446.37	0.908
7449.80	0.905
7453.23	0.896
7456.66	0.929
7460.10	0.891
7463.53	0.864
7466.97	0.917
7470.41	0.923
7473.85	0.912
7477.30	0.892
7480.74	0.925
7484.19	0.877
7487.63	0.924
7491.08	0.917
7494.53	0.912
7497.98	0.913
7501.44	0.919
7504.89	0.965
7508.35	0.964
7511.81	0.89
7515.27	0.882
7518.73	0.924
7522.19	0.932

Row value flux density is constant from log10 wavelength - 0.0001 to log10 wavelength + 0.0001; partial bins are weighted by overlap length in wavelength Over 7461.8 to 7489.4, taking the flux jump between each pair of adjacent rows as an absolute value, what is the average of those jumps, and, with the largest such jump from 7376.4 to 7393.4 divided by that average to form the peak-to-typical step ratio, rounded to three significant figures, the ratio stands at 1.19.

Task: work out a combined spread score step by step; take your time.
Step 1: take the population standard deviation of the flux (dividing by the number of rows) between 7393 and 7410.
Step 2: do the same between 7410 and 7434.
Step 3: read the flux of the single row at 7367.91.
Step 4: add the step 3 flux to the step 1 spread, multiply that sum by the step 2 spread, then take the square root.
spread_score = 0.15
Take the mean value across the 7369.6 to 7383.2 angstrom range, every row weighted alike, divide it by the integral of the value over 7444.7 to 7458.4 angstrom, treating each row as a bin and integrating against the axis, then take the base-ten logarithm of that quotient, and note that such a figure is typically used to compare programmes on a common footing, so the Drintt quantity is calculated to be -1.14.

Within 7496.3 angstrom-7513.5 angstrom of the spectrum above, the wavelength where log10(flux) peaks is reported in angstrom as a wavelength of 7504.89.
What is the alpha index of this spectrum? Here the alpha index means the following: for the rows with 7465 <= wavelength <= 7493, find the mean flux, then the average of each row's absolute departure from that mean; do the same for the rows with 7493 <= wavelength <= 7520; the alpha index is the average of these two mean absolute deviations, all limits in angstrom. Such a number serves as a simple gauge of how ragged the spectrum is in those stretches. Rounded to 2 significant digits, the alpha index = 0.018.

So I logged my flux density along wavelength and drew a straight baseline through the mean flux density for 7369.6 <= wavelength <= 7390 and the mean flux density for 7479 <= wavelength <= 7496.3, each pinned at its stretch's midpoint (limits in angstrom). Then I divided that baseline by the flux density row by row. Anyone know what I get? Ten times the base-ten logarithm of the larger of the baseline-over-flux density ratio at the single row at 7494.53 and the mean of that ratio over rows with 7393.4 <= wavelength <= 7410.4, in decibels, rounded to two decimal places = 0.07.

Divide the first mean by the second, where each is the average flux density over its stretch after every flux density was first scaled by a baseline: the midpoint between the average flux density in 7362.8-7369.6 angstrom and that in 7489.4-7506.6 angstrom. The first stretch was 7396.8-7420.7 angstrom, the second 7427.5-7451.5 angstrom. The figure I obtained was 0.98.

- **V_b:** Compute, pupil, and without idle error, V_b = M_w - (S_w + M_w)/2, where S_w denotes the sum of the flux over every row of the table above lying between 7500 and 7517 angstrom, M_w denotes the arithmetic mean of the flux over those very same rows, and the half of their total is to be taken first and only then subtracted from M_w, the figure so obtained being -1.8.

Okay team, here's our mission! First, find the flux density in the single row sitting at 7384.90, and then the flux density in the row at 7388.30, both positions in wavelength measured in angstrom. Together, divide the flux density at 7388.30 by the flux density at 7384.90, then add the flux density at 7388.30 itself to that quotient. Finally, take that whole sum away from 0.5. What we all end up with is -1.40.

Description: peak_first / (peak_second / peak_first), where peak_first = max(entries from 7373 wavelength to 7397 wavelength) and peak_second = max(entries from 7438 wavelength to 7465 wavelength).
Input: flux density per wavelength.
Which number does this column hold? 0.92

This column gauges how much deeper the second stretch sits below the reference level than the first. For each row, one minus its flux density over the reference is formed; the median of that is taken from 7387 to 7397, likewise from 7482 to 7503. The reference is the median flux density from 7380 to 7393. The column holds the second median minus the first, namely -0.021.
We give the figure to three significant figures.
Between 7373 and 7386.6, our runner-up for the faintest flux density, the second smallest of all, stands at 0.893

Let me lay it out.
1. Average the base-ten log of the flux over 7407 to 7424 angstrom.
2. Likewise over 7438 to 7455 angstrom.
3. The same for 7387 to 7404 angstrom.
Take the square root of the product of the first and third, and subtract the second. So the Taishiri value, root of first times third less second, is 0.0993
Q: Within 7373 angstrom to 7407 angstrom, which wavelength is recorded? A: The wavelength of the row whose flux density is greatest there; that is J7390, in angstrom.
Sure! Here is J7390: 7381.50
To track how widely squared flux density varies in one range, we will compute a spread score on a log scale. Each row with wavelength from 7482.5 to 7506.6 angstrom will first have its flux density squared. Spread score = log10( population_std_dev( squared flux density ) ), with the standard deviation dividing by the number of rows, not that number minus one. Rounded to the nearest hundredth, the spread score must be -1.36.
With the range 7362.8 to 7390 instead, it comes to -1.55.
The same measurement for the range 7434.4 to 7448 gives -1.58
